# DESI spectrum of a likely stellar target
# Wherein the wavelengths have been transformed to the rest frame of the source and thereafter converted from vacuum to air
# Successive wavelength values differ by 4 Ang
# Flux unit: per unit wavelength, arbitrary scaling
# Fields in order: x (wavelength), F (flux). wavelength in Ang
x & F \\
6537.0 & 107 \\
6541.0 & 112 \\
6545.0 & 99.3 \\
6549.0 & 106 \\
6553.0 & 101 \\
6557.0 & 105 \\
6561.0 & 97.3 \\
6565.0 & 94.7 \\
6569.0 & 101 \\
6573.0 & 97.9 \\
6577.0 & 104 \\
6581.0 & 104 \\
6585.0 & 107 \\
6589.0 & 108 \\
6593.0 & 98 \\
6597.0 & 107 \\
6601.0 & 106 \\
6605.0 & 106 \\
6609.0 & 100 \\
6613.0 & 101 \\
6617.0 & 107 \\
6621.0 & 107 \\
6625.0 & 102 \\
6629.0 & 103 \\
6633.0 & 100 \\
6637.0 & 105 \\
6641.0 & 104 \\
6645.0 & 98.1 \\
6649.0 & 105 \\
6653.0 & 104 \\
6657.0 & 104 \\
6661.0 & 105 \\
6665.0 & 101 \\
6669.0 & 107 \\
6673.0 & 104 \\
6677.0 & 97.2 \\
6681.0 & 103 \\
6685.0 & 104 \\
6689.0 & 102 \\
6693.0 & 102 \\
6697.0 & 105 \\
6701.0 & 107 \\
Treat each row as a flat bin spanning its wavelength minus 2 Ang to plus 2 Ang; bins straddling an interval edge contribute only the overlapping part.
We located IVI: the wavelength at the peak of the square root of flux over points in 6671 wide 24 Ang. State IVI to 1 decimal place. 6669.0 Ang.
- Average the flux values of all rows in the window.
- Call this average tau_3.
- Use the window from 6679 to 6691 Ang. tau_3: 103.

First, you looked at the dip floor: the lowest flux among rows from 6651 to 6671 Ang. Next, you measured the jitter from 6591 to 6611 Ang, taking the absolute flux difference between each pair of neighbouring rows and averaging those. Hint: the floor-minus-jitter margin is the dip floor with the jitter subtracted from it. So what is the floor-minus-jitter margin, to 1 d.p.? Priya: 97.0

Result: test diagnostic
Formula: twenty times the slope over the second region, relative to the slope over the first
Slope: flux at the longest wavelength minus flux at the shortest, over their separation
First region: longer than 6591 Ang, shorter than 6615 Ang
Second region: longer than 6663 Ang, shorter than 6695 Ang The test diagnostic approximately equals 5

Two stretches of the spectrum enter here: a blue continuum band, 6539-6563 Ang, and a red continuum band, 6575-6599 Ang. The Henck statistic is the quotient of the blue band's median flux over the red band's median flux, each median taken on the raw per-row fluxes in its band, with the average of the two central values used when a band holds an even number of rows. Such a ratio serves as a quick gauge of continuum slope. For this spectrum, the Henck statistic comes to 0.98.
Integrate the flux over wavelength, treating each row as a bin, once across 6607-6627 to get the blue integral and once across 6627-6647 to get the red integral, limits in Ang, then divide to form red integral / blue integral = 0.99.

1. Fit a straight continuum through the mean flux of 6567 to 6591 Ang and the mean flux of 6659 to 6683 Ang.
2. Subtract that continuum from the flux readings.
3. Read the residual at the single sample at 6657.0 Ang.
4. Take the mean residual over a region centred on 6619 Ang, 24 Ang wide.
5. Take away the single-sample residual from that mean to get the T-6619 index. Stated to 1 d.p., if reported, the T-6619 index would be -1.0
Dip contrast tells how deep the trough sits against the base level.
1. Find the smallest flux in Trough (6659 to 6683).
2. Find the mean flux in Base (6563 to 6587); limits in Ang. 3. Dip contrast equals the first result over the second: 0.96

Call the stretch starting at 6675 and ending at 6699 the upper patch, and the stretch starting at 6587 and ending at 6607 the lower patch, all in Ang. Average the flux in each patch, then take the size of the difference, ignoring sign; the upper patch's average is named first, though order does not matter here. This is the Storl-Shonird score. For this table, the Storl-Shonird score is 2.8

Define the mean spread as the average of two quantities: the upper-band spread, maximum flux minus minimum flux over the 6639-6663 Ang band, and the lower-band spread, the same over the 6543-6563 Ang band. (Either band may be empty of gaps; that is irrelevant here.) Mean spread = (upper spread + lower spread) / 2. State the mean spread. 7.8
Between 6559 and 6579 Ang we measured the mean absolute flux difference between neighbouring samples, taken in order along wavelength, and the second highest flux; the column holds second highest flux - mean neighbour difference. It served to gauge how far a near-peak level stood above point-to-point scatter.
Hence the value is 96.5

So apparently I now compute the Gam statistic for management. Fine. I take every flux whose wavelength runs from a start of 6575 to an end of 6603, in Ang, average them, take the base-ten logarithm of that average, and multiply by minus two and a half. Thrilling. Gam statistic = -5.05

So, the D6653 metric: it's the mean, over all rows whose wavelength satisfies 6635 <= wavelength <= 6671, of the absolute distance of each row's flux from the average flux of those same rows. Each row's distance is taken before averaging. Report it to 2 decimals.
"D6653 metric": 1.83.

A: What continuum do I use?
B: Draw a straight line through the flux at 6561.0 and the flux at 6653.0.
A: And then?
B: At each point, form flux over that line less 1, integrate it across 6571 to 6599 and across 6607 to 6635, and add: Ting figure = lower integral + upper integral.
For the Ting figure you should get 1.6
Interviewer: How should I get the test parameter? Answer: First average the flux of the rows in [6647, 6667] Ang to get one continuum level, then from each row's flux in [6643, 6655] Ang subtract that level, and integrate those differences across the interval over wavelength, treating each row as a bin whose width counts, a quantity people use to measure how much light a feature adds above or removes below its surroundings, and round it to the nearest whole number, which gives -17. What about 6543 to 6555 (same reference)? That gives -20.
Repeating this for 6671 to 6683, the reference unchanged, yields -29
